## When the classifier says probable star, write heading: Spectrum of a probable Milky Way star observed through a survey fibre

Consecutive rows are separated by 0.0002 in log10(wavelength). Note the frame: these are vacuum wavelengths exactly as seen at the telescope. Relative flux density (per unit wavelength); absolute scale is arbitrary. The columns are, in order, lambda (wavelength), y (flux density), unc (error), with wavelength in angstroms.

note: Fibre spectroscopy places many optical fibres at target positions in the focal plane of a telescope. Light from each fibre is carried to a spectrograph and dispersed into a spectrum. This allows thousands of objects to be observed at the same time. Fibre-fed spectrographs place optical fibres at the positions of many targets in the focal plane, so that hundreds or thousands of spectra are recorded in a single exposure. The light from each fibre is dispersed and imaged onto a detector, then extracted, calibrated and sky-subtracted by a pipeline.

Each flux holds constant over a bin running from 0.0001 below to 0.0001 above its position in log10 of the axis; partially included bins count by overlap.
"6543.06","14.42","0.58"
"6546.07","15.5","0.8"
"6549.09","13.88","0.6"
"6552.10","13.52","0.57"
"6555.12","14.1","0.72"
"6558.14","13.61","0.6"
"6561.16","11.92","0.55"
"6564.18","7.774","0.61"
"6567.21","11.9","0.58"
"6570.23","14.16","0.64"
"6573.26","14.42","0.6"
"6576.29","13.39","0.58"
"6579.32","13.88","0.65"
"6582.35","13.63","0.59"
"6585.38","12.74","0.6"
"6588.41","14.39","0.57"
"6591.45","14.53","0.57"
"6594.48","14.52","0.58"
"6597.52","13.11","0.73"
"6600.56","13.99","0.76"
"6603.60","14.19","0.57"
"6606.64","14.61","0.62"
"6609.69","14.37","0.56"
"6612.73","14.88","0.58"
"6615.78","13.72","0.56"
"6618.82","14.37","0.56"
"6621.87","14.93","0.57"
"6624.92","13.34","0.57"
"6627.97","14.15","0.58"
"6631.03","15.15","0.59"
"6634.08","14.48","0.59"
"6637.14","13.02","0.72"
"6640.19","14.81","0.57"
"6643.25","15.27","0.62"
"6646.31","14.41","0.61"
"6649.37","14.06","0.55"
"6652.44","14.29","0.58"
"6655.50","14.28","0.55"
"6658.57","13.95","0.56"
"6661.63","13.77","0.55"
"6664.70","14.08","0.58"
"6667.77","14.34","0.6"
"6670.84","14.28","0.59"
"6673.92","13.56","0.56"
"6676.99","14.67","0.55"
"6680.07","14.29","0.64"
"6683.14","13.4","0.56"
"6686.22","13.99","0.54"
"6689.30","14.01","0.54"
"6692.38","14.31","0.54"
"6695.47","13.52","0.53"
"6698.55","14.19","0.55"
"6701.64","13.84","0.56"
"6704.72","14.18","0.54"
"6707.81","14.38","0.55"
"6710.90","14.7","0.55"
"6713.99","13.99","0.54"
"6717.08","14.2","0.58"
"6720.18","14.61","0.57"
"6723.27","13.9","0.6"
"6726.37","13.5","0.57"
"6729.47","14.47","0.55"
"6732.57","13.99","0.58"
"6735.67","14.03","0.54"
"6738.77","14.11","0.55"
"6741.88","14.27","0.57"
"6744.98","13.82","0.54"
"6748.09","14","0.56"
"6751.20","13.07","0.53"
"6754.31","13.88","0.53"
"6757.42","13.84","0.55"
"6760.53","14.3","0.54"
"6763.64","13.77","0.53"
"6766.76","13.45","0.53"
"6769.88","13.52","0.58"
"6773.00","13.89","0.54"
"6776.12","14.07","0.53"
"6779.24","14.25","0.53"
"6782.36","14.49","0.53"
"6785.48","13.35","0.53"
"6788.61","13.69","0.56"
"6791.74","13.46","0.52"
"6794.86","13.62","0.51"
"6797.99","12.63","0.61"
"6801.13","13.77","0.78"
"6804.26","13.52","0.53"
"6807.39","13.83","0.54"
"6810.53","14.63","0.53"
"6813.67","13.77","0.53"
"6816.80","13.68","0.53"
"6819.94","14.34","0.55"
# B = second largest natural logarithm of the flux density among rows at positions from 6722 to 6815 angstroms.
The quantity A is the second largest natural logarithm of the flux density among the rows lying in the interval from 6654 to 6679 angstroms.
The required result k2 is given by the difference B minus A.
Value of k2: 0.010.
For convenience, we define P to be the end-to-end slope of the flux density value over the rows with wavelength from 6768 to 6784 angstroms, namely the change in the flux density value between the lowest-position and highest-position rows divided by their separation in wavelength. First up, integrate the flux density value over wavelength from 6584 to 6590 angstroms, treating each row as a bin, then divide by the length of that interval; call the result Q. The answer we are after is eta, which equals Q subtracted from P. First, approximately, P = 0.08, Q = 13.6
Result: -13.5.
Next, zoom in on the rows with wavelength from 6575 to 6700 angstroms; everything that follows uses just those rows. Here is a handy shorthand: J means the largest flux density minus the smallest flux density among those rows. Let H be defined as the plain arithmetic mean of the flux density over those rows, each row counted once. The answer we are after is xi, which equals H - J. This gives 11.6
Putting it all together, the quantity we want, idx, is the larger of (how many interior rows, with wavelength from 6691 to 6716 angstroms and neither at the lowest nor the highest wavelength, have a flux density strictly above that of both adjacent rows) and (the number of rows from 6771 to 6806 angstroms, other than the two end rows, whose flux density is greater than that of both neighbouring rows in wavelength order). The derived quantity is 4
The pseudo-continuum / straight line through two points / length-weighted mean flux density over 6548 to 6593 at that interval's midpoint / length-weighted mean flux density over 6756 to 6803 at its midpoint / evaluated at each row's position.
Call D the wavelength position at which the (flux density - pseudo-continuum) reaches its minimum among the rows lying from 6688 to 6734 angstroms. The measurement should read 6726.37 angstroms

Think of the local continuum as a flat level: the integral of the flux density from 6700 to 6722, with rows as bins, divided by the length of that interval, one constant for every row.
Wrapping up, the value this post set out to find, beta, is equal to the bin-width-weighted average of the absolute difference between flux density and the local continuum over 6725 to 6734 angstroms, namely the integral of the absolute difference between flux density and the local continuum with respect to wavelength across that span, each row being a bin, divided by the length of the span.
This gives 0.4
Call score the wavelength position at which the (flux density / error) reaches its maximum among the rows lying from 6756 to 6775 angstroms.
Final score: 6760.53 angstroms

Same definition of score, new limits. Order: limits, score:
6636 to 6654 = 6640.19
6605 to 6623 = 6621.87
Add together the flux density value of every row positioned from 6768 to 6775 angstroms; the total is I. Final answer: 27.4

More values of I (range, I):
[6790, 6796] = 27.1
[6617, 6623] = 29.3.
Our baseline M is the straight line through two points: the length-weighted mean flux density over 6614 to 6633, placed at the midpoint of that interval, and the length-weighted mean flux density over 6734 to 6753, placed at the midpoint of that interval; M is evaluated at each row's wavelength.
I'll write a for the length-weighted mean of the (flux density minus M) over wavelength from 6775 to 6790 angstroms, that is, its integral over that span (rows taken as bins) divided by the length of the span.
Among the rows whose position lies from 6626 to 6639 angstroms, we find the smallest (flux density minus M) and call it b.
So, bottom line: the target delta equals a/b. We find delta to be -0.18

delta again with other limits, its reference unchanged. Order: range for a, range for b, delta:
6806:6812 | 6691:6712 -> -1.09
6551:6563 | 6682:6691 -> 2.02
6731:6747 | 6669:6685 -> -0.21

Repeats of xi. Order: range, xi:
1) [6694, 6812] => 11.8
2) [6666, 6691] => 12.8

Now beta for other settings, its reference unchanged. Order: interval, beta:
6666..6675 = 0.2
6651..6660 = 0.1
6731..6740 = 0.2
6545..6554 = 0.7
